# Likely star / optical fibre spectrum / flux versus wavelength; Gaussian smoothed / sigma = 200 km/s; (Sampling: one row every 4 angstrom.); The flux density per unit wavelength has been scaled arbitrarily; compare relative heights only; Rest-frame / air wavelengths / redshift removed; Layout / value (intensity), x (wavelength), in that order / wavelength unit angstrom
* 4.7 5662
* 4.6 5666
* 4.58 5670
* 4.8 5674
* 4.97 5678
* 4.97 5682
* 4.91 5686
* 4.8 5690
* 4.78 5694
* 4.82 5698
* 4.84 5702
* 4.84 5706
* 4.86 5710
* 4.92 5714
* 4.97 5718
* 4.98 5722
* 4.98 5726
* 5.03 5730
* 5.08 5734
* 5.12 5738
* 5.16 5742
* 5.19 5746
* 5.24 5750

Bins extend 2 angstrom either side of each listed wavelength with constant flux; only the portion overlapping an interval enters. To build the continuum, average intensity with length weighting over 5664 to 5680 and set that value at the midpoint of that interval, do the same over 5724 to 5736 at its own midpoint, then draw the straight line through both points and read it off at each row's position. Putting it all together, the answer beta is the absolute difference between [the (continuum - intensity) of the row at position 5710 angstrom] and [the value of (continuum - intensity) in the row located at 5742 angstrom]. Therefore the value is 0.14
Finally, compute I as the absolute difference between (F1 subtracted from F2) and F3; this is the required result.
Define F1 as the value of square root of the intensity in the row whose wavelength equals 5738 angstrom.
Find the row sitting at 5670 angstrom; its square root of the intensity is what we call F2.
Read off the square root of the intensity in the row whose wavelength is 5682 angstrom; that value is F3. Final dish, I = 2.35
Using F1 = 2.26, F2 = 2.14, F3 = 2.23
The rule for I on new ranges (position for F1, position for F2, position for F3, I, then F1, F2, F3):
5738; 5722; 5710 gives 2.24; 2.26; 2.23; 2.20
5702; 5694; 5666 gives 2.16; 2.20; 2.19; 2.14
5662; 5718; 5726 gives 2.17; 2.17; 2.23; 2.23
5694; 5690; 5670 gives 2.14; 2.19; 2.19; 2.14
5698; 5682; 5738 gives 2.23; 2.20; 2.23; 2.26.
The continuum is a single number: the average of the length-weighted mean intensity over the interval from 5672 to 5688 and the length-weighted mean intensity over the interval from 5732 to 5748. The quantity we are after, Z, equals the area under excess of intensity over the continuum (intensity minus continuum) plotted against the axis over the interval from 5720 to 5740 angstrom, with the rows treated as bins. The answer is 0.3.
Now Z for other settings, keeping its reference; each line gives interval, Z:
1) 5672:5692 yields -2.7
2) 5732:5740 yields 0.6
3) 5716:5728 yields -0.6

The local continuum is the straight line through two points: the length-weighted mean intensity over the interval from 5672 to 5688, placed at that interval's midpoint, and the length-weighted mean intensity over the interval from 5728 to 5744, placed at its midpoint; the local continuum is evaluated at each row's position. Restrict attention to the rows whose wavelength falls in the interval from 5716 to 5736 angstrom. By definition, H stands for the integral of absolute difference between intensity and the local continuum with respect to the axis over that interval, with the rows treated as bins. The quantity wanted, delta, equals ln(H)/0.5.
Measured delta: 0.2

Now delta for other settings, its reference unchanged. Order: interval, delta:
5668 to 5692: 2.0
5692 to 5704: 1.3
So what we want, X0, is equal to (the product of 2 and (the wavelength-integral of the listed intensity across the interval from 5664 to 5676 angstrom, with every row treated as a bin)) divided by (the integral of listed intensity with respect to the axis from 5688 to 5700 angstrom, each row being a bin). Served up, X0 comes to 1.94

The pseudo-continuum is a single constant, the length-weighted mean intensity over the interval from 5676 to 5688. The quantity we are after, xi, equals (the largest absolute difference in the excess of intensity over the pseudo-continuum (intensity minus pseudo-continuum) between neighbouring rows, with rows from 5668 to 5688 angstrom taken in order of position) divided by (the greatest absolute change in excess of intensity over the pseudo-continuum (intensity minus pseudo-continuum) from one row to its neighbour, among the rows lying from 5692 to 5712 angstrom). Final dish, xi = 5.5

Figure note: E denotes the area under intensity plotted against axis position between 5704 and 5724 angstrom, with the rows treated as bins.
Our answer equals 98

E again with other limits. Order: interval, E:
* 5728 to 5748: 102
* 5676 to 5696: 98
